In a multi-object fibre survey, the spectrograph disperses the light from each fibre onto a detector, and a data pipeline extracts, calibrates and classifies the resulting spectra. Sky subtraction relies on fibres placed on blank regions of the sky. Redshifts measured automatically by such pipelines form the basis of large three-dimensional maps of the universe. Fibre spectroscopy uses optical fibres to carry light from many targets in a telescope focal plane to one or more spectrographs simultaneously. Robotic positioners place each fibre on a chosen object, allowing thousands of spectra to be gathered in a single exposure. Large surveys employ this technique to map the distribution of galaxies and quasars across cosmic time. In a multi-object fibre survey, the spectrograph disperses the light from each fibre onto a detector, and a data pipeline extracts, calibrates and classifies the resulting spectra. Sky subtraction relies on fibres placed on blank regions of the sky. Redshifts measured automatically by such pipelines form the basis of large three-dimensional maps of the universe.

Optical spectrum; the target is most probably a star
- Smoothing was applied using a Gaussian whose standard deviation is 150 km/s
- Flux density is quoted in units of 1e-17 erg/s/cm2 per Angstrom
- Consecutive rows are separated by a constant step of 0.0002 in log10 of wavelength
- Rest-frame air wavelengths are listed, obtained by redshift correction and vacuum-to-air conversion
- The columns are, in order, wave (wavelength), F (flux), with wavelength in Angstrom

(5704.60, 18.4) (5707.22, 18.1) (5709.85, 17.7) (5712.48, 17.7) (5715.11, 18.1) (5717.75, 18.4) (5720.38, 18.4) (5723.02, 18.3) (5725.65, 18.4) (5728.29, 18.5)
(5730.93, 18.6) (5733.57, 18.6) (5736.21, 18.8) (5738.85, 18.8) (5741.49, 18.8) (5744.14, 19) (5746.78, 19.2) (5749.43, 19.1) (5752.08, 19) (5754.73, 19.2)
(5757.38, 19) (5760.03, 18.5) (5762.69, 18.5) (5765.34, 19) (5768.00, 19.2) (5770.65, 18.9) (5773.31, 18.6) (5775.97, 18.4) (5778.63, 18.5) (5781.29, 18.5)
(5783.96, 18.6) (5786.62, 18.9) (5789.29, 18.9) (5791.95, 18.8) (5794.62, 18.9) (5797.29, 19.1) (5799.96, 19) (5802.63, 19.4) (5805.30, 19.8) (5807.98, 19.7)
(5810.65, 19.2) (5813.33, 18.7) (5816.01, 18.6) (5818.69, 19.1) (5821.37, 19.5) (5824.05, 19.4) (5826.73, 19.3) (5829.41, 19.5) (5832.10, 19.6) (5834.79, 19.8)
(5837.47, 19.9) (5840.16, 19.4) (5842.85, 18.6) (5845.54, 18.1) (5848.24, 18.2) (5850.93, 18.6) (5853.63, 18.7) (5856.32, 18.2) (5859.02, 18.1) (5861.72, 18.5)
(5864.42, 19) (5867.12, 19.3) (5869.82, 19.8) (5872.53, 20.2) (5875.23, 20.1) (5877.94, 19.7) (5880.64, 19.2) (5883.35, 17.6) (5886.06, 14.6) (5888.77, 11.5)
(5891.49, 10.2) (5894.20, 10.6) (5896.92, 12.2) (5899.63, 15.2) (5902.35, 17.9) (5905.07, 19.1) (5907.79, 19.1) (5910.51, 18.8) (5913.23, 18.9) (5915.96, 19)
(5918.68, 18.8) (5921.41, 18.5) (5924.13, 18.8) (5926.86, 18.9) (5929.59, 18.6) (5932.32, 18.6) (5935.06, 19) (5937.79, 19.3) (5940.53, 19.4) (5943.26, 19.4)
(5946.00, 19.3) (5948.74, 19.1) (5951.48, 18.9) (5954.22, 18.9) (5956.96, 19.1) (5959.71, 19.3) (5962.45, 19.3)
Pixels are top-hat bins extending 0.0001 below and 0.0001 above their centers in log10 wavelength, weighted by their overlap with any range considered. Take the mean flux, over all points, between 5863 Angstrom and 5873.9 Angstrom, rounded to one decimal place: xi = 19.6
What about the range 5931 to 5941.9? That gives 19.1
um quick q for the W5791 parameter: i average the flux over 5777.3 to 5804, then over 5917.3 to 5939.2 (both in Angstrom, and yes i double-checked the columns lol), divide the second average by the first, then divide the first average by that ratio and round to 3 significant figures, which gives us 18.9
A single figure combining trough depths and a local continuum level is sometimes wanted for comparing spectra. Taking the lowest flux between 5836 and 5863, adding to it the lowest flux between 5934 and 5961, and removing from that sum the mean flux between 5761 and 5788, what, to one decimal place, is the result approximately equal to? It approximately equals 18.3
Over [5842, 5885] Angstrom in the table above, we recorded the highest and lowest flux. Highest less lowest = 2.6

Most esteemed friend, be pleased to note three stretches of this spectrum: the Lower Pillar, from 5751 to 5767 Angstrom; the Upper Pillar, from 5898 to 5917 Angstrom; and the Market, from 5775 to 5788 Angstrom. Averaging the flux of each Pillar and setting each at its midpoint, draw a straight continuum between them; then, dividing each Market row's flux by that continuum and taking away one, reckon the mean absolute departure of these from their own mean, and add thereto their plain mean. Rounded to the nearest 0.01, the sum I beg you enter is 0.00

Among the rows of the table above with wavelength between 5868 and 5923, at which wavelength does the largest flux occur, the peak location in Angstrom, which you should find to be 5872.53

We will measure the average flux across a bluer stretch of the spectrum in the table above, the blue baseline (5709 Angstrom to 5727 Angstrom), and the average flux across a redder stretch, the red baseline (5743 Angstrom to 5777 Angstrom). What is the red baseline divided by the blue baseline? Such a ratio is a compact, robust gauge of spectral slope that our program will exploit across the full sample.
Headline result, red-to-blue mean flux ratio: 1.041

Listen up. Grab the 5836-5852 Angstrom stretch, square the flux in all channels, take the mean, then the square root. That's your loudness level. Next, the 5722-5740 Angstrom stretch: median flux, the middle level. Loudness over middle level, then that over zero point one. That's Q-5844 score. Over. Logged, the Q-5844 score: 10.1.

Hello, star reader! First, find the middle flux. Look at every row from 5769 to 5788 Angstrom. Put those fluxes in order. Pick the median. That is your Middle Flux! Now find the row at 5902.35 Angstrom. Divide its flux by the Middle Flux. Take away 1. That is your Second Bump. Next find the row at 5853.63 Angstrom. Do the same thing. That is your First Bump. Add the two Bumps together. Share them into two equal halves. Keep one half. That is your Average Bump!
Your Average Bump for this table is -0.016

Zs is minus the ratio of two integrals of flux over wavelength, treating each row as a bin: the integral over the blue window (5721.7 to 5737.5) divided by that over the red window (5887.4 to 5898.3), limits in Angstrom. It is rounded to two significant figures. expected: -2.4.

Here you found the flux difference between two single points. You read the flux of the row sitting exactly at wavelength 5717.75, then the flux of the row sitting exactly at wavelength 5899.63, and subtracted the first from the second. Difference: -3.2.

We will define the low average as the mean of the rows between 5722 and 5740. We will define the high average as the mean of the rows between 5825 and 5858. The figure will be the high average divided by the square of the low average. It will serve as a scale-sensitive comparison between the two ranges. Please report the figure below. 0.055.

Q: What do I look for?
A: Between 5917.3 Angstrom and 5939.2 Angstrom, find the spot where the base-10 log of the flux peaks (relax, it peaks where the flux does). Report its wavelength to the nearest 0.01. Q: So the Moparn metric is 5937.79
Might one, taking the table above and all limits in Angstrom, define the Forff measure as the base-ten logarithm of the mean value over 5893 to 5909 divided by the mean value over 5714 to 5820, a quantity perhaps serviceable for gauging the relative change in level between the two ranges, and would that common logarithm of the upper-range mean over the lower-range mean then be -0.079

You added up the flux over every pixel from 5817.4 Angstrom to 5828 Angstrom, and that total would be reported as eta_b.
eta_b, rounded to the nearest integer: 77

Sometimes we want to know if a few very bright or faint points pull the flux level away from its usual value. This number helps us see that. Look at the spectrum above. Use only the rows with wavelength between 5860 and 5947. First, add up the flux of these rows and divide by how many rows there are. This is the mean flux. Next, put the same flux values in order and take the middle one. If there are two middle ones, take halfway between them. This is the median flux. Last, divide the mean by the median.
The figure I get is 0.94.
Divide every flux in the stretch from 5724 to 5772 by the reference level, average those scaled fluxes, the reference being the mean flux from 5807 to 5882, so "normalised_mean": 0.984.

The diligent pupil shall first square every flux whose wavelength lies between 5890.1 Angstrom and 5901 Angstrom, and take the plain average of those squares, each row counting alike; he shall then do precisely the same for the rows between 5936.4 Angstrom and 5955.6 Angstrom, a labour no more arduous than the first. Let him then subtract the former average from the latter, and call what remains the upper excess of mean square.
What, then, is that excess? 219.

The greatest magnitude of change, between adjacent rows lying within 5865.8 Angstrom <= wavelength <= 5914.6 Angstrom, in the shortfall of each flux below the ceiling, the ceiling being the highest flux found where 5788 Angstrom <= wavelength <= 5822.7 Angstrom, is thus 3.1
